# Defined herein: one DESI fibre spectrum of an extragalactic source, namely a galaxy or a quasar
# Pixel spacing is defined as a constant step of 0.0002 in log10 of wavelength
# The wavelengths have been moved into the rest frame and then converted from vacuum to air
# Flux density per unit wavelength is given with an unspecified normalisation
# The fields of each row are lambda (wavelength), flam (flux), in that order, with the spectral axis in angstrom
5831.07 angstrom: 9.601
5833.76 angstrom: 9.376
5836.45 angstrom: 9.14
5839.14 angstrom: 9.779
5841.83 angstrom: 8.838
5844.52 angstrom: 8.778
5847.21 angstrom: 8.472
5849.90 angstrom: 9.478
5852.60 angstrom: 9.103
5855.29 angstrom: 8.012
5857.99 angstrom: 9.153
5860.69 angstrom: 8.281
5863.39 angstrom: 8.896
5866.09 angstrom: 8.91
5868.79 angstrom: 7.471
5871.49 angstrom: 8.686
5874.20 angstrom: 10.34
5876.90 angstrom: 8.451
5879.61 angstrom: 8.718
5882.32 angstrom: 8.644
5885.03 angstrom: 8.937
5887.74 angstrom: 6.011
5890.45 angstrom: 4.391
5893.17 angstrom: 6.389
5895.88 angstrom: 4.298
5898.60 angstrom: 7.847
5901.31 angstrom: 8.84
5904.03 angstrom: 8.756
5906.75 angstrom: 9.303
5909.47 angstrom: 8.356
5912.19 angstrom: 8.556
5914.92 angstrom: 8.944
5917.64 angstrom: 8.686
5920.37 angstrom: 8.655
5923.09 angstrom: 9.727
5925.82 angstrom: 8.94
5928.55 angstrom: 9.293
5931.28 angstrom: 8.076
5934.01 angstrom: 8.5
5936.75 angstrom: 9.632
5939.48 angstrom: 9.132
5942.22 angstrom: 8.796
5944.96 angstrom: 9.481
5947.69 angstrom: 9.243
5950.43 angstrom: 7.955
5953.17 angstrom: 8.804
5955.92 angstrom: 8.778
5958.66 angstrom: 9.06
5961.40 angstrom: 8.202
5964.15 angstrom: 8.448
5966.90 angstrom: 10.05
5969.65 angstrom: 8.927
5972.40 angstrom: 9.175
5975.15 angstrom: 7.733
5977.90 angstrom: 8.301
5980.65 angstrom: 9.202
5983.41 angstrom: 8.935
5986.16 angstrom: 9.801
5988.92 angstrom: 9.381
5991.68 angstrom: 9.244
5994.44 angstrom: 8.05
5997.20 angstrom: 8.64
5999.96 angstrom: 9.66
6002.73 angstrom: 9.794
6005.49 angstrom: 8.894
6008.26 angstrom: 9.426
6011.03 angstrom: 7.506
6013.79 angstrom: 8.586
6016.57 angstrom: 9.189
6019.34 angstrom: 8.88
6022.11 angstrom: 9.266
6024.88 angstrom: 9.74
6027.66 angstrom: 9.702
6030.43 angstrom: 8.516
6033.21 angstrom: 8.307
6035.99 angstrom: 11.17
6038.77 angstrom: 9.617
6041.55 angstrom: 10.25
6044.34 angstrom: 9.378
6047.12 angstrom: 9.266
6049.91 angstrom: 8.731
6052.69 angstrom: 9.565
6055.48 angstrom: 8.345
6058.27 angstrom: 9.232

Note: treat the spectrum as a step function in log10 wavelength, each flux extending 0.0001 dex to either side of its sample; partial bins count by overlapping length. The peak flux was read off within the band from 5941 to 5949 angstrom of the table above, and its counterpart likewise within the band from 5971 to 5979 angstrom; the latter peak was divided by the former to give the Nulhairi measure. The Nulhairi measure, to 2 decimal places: 0.97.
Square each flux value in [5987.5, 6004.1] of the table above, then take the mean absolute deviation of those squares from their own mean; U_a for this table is 9.3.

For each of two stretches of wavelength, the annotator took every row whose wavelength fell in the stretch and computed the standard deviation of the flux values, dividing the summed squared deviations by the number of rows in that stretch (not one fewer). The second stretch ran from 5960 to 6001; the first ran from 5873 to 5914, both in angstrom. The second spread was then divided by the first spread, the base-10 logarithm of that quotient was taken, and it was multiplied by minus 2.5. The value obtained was 1.0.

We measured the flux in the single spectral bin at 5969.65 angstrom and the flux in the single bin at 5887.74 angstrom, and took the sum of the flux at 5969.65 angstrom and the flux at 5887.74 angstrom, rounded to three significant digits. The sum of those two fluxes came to 14.9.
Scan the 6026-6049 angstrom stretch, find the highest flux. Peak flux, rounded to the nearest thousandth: 11.170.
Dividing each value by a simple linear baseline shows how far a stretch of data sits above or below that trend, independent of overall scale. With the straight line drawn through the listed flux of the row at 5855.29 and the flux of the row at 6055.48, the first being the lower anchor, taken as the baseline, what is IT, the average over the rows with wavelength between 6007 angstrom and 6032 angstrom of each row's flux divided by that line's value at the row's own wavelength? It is 1.08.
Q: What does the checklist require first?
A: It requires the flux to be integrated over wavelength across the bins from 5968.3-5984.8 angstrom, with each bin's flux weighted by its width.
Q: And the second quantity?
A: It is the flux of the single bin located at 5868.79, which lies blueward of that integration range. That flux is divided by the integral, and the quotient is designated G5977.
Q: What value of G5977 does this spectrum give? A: 0.052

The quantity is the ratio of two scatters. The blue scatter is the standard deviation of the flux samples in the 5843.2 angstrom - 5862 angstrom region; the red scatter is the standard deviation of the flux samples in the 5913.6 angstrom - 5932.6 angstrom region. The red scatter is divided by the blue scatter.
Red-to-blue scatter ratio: 1.0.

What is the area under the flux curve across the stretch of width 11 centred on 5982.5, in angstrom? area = 100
